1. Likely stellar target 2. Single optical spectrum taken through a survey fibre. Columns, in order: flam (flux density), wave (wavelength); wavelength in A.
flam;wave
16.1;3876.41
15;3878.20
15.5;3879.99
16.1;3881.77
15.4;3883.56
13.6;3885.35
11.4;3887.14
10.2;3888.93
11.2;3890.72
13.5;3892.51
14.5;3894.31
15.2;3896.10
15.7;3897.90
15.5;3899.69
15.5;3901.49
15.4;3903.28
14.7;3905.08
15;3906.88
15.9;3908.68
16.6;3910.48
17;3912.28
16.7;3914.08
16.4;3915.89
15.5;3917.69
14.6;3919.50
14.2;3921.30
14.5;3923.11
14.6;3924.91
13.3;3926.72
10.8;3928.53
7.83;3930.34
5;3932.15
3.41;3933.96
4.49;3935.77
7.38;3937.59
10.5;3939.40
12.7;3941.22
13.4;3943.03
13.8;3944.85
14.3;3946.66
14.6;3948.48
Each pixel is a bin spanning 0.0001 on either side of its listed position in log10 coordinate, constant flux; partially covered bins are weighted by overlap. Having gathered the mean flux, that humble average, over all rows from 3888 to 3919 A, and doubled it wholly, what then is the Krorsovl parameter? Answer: 30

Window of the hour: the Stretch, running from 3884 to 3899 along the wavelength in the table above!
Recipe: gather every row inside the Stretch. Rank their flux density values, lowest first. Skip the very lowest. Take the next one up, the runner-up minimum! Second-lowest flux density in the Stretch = 11.2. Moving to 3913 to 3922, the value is 14.6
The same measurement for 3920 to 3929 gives 13.3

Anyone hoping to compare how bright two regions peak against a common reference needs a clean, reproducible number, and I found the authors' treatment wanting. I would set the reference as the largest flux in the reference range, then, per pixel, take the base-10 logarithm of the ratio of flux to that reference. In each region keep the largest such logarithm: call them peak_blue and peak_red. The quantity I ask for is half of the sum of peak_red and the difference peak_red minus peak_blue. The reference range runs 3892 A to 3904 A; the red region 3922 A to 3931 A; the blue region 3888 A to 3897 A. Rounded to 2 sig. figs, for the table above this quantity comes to -0.025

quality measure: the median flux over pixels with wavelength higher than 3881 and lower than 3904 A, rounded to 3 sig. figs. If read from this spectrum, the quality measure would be 15.2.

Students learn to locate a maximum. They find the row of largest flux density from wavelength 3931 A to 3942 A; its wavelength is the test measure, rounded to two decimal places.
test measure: 3941.22 A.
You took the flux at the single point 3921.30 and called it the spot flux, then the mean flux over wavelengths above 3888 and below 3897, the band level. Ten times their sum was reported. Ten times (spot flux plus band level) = 271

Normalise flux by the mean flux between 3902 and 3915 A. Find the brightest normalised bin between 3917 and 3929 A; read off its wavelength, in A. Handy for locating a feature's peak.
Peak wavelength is 3917.69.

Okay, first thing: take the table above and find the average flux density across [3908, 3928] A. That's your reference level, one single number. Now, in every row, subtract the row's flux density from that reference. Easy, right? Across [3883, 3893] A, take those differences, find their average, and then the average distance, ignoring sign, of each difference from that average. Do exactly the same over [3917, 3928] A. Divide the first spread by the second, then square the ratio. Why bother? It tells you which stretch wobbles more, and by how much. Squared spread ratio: 12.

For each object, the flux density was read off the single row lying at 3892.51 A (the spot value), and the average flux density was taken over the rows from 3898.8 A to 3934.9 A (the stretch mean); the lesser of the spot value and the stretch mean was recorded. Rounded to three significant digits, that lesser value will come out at 13.5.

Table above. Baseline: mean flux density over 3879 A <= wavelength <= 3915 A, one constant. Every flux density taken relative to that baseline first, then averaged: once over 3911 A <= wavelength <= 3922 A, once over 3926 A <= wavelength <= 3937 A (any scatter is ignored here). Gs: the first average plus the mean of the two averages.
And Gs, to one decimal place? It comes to -2.1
